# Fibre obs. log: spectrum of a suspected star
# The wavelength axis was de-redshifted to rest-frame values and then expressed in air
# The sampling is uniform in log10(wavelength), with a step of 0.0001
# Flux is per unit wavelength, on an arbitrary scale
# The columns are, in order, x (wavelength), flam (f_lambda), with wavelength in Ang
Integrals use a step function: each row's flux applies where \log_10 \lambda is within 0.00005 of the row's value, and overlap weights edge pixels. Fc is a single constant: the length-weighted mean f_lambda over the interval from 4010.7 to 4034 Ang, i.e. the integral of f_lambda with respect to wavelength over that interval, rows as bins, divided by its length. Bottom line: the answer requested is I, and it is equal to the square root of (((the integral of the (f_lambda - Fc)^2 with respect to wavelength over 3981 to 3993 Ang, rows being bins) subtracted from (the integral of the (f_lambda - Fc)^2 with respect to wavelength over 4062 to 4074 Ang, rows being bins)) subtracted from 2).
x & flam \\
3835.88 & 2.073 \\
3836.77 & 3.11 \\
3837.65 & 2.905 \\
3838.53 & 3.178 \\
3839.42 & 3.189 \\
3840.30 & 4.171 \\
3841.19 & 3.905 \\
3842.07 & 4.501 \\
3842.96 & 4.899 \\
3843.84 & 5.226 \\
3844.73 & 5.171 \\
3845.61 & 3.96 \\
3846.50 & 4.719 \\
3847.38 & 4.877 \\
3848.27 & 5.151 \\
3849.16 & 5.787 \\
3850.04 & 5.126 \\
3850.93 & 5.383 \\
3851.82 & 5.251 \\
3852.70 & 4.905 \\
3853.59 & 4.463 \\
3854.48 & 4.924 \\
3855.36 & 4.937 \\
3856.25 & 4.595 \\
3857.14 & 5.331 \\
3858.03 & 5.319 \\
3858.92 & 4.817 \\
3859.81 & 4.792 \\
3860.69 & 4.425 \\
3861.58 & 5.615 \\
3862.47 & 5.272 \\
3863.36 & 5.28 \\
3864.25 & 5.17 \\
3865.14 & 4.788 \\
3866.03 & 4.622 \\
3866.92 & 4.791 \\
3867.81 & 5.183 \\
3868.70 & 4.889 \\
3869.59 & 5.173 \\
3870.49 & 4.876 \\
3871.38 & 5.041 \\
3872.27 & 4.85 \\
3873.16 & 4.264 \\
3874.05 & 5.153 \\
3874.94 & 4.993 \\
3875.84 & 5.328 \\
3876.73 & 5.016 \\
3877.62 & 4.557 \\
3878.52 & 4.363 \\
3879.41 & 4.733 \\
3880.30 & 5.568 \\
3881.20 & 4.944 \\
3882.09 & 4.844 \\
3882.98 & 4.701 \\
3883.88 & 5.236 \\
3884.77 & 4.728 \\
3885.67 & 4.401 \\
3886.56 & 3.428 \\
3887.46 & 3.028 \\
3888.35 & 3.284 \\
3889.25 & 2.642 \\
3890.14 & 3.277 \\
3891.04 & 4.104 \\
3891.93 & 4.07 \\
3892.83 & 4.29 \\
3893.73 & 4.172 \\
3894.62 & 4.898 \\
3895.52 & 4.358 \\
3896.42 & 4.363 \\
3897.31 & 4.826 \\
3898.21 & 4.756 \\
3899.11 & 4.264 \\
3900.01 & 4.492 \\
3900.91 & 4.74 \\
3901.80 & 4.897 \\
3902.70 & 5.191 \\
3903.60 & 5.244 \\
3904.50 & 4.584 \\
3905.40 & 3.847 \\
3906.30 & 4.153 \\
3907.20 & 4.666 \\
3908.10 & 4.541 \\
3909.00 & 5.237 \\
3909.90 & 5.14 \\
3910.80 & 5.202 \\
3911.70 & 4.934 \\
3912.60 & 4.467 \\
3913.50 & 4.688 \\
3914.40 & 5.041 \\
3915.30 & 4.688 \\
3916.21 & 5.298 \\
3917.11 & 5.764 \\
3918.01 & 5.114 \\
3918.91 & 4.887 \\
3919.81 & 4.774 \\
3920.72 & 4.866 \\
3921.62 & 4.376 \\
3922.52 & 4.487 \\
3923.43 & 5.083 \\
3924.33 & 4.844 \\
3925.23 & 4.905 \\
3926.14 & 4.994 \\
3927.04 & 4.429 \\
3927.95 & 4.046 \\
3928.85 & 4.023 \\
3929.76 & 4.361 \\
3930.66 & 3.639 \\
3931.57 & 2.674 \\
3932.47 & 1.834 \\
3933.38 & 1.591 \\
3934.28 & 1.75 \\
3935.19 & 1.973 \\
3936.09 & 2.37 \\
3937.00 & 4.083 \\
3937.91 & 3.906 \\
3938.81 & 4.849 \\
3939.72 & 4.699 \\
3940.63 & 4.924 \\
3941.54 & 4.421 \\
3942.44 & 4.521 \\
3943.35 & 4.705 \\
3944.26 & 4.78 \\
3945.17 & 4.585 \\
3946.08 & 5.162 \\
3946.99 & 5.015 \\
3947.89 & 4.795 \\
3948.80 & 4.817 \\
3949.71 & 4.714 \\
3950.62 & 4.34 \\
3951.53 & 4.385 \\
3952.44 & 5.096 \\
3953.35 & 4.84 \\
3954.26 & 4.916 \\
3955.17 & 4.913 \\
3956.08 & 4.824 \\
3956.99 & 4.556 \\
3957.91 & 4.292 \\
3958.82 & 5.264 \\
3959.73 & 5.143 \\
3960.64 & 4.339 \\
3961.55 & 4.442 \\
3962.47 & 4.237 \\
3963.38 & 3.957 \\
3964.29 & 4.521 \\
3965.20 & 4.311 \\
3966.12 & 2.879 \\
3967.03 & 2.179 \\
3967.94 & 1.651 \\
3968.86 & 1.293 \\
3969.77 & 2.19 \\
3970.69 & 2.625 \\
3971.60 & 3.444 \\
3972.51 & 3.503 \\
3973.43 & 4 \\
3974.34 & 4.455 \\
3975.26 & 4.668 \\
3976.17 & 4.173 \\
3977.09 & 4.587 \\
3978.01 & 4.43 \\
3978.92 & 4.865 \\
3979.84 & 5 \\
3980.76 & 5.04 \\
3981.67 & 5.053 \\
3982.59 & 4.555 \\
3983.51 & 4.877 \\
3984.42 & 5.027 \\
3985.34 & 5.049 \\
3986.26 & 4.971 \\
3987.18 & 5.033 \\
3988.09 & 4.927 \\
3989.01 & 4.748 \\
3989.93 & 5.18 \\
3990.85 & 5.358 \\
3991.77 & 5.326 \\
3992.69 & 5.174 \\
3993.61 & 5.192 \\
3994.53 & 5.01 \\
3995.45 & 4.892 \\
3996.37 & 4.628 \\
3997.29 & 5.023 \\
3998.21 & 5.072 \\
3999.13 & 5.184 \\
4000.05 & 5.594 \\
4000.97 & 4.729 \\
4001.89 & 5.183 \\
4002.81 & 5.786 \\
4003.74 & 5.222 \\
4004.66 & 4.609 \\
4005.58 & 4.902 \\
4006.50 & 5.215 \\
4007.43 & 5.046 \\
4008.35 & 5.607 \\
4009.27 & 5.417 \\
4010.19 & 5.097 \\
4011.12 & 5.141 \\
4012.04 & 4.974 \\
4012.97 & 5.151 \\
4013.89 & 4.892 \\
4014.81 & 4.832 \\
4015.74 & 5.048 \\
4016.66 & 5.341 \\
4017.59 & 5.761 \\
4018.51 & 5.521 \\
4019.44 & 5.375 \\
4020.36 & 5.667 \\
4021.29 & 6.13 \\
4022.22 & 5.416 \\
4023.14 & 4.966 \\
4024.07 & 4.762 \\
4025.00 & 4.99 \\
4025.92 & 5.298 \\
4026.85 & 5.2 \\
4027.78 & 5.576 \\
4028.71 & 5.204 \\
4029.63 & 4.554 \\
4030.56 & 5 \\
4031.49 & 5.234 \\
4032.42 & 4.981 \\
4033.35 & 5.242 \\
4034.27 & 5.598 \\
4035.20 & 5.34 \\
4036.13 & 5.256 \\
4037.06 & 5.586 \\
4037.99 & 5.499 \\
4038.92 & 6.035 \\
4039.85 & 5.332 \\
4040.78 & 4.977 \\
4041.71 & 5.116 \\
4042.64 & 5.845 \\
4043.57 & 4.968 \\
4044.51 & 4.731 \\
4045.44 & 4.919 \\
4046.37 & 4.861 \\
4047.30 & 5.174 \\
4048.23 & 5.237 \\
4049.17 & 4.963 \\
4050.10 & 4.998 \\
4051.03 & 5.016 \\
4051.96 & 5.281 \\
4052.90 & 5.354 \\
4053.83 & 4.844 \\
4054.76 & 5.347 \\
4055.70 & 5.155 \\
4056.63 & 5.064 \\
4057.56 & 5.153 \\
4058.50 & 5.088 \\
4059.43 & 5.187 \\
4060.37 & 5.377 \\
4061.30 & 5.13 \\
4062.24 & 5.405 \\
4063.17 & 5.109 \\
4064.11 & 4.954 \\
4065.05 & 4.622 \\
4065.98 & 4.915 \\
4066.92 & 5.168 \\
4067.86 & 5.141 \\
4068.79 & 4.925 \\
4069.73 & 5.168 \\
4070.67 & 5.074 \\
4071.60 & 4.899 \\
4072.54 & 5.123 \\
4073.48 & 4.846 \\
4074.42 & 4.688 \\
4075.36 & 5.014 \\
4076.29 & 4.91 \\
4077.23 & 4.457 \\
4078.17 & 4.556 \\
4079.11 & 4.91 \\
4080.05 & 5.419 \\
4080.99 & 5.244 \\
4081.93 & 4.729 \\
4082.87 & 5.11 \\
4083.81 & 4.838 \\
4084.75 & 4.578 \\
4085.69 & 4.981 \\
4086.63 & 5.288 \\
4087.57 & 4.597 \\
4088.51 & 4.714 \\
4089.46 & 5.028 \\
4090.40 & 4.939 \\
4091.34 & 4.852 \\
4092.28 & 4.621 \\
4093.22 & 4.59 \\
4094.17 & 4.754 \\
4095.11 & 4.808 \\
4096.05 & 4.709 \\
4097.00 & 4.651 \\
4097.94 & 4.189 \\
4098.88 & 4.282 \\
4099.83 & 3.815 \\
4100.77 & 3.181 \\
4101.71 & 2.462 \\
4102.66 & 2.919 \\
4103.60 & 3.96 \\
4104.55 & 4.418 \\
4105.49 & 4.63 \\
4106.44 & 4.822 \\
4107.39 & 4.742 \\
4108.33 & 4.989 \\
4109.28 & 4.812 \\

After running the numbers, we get 1.5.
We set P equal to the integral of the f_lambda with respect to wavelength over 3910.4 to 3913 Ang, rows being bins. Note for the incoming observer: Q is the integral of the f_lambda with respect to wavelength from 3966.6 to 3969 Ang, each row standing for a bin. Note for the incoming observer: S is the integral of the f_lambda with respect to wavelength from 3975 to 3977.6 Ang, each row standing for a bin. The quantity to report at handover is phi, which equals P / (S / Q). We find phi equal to 4.6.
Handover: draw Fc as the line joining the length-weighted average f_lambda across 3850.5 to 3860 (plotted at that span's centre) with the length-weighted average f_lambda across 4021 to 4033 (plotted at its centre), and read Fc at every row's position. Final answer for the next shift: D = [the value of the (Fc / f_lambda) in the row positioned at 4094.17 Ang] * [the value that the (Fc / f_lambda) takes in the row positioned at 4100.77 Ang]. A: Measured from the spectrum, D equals 1.81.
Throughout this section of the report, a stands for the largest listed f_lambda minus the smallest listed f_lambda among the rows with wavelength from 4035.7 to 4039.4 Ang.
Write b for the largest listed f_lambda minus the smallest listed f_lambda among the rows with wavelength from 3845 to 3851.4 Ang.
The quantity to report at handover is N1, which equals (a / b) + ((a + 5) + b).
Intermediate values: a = 0.8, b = 1.8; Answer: 8.0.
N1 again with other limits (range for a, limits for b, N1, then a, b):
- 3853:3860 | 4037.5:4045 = 7.8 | 0.9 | 1.3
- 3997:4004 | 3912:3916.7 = 8.2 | 1.1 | 0.8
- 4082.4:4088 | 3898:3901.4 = 7.6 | 0.7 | 0.5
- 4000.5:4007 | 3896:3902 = 8.7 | 1.2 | 0.6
